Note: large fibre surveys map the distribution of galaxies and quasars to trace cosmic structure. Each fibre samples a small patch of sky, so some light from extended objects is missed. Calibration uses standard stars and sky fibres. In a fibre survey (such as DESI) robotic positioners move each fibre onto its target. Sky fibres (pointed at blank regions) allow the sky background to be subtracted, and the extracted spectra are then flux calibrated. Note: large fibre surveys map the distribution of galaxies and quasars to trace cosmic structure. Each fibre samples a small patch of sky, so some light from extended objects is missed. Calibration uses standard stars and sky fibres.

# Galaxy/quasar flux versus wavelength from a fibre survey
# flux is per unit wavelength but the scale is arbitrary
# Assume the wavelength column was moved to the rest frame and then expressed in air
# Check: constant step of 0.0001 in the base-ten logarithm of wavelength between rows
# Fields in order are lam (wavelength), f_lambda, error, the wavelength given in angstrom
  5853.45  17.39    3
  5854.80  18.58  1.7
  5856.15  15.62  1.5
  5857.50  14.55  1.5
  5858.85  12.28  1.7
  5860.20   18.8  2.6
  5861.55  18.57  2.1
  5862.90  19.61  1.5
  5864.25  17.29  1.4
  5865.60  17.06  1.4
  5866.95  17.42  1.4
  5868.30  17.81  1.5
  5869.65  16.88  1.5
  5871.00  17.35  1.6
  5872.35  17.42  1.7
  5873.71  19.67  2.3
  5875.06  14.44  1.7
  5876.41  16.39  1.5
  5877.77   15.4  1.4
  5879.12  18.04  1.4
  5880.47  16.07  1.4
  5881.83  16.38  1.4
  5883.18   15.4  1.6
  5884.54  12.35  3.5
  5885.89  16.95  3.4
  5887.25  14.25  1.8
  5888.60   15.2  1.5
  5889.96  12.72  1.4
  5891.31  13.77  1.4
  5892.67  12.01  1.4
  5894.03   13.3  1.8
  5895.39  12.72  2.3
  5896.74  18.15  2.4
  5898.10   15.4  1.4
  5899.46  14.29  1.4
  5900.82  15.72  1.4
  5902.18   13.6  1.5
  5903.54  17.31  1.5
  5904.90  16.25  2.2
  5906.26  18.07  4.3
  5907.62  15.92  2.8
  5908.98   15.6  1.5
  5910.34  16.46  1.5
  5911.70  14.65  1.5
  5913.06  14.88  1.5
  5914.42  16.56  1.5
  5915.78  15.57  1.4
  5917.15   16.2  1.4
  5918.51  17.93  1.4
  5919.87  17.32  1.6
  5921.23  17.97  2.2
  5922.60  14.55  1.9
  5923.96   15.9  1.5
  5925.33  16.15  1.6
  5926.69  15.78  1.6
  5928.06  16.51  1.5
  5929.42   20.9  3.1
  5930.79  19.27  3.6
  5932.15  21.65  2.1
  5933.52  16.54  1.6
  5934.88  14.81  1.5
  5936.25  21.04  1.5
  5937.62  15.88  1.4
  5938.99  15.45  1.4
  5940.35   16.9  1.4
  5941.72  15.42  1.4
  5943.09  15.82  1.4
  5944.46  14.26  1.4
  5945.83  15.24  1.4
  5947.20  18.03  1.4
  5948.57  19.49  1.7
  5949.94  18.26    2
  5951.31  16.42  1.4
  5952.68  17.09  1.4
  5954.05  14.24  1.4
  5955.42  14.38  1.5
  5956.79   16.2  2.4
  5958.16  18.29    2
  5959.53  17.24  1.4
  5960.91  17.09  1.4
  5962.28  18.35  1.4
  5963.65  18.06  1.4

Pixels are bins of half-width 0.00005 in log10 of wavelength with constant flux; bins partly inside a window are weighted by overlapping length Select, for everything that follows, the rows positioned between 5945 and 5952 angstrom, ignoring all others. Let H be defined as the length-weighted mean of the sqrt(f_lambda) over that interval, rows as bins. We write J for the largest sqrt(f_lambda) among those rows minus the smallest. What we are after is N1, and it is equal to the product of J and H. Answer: 2.1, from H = 4.17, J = 0.5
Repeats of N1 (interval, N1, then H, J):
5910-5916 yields 1.0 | 3.95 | 0.2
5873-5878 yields 2.6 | 4.06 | 0.6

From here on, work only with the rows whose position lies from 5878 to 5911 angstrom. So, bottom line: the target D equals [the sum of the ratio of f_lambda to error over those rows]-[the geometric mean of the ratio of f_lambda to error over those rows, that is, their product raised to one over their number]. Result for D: 204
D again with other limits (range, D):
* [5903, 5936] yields 218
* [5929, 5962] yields 242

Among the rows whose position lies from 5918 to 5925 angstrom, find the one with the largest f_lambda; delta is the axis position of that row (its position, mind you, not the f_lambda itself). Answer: 5921.23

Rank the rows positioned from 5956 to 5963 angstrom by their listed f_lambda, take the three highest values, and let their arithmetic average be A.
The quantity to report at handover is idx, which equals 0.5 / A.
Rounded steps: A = 18.0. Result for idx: 0.0278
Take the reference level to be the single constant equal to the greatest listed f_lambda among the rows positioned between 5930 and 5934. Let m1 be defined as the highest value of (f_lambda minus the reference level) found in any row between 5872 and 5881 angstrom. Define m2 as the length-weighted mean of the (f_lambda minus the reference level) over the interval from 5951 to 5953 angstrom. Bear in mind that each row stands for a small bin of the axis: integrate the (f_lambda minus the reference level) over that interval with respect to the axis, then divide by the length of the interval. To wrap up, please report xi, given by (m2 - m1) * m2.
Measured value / 14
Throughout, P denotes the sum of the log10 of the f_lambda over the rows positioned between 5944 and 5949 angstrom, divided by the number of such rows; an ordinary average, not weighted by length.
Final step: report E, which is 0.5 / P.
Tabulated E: 0.410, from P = 1.22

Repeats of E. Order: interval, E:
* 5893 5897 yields 0.430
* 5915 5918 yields 0.416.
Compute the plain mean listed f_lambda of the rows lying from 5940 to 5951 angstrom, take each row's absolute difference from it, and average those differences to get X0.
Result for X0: 1.5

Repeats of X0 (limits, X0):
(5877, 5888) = 1.3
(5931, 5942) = 2.1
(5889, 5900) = 1.4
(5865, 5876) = 0.8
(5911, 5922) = 1.1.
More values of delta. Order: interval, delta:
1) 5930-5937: 5932.15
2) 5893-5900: 5896.74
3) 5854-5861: 5860.20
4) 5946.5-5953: 5948.57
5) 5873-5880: 5873.71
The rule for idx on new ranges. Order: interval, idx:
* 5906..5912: 0.0297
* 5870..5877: 0.0276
